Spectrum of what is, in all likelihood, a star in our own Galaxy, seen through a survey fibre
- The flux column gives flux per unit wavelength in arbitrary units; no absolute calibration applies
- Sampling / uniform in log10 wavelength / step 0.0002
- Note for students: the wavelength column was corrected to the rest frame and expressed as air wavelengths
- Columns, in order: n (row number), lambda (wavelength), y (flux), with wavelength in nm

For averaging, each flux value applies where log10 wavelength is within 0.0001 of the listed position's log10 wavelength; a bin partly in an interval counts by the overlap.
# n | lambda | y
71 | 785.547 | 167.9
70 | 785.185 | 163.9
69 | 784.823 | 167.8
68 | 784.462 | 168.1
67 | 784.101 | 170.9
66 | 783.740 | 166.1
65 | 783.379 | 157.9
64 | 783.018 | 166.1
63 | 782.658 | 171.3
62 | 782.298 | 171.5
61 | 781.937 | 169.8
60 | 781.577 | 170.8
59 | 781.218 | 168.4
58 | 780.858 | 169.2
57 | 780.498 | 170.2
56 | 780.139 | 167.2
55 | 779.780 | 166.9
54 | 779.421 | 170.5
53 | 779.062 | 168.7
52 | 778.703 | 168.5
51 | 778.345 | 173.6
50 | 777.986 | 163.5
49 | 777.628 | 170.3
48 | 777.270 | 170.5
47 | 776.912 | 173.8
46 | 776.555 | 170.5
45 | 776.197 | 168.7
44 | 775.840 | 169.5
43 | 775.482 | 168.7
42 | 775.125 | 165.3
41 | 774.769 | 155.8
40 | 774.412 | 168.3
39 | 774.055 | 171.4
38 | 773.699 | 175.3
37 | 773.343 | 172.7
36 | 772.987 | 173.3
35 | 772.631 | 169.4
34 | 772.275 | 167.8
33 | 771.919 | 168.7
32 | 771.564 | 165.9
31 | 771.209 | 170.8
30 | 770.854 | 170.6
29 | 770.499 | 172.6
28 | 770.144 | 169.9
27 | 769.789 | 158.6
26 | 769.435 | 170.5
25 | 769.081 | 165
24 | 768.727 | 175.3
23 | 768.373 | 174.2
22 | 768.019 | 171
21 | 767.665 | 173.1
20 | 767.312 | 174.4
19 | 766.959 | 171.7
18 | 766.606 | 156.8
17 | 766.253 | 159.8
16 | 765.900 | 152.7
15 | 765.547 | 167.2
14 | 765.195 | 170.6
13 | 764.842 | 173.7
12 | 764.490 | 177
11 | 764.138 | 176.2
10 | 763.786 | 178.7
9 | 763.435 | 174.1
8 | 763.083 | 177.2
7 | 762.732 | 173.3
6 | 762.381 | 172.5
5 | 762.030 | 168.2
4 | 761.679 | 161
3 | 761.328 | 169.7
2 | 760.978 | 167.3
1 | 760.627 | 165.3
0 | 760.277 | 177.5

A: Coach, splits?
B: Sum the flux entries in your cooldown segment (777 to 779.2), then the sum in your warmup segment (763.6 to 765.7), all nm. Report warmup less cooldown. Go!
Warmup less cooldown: 28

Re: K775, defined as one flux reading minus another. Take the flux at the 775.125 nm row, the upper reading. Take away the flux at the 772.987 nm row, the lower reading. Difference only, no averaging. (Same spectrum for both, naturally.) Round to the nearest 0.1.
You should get -8.0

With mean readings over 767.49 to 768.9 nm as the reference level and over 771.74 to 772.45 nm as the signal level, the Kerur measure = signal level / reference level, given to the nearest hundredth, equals 0.97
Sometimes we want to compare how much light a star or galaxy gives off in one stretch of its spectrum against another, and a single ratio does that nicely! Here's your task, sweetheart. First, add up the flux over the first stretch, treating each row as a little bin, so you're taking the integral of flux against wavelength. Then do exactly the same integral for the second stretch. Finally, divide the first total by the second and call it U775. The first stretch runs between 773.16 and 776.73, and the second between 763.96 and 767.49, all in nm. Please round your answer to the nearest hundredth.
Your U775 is 1.02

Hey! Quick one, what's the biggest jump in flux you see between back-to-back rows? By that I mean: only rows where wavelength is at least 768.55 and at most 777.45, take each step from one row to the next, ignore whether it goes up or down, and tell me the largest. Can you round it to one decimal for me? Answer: 12.5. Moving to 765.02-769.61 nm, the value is 14.9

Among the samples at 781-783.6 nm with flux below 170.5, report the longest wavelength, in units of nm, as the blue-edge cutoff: 783.379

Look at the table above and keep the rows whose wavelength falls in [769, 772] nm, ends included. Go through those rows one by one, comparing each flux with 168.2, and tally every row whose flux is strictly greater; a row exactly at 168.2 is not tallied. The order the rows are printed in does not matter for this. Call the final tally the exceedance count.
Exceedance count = 6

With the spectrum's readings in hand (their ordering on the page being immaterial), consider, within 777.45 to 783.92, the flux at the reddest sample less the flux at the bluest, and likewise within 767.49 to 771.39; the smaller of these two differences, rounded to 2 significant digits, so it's -4.2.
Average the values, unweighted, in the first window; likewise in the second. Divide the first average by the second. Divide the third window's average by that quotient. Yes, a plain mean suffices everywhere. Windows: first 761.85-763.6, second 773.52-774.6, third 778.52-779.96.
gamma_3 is 167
